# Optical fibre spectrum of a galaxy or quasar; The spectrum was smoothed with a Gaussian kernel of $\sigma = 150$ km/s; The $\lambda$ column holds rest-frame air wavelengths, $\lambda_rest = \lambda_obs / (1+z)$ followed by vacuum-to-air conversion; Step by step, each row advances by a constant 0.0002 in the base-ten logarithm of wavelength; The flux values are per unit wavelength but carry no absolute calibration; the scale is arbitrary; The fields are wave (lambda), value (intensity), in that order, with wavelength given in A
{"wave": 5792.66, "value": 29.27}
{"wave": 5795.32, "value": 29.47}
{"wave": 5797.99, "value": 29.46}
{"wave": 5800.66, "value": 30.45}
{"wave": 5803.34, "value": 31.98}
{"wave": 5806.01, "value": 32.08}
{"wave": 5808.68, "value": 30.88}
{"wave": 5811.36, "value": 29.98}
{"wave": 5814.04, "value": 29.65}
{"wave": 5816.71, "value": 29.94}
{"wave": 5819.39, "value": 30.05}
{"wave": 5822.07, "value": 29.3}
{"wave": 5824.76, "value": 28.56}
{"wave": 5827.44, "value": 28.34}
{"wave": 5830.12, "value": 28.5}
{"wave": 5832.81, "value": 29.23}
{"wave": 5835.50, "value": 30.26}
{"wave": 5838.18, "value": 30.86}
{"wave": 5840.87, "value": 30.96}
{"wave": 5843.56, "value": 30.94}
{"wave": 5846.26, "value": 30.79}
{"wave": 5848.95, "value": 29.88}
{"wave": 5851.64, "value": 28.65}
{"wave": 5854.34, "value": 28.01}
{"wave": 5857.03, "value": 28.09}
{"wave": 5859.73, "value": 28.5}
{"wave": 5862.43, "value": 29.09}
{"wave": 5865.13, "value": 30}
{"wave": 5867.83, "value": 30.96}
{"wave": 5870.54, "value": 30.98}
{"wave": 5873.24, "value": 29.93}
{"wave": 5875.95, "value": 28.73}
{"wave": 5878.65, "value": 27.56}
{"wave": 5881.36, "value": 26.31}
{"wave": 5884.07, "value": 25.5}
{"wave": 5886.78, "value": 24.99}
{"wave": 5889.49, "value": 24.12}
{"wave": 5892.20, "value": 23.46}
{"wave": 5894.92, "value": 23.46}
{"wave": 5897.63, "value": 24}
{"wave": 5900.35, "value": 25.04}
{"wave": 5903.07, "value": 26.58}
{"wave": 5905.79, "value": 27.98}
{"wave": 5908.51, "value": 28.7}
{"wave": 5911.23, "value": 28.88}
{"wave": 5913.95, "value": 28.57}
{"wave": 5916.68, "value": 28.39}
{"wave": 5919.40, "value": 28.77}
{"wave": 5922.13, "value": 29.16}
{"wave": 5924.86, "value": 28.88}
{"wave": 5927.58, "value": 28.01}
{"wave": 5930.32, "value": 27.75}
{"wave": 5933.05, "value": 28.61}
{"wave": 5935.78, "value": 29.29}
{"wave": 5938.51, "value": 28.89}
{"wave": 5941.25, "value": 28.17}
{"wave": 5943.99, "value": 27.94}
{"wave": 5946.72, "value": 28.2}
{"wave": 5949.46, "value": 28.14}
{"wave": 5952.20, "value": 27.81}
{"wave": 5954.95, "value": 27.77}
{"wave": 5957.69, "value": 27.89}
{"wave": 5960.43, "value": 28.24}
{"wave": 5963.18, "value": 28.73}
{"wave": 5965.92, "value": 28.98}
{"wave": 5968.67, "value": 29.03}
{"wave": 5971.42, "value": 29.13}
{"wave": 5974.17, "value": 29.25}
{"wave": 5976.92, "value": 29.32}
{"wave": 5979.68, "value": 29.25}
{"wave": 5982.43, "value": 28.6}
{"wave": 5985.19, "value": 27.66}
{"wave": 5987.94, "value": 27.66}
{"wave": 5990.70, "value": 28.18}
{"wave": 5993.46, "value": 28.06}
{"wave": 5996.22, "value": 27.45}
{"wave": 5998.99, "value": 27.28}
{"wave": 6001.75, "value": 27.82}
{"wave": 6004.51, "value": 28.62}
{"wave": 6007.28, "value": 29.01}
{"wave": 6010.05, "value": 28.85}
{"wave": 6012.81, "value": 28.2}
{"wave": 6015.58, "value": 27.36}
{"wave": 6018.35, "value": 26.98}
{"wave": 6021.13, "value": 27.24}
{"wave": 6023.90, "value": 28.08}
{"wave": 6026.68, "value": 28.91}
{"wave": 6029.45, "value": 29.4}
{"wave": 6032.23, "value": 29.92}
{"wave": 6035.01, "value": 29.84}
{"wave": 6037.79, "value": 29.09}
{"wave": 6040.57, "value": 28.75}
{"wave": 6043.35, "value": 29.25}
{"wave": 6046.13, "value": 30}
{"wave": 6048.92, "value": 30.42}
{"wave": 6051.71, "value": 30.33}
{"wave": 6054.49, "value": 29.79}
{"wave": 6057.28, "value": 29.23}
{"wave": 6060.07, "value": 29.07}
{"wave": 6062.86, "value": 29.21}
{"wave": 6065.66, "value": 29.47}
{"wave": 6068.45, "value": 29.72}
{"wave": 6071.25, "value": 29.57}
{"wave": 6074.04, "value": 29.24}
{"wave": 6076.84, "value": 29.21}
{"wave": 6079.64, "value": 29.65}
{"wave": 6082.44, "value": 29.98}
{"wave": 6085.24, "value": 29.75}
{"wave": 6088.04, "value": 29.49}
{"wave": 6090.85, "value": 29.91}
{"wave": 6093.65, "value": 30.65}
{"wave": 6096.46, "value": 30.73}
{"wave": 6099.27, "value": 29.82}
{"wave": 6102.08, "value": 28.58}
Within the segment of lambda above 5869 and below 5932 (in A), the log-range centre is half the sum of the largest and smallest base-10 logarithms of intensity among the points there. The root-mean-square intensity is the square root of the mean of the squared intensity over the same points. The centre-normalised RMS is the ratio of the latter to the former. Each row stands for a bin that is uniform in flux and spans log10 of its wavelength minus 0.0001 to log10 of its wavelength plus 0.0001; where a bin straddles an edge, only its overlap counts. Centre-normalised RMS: 19.1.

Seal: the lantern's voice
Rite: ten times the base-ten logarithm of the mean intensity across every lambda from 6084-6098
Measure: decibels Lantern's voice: 14.79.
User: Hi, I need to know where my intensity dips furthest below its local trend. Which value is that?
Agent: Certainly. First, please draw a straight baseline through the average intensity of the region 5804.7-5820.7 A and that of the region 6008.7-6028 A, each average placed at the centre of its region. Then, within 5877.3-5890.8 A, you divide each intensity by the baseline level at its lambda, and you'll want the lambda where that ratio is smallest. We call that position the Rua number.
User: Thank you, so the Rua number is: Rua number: 5889.49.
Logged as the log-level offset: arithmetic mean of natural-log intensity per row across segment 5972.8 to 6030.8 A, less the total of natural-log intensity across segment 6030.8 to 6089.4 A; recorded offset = -67.78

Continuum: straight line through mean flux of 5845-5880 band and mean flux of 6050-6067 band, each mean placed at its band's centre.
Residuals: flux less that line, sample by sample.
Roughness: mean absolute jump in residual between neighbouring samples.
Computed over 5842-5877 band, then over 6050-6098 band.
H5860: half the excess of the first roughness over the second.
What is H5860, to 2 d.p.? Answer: 0.19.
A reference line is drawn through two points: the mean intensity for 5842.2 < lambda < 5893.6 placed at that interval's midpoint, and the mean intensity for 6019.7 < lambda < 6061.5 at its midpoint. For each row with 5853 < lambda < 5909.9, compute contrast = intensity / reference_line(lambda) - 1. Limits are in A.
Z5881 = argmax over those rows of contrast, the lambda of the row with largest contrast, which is 5870.54 A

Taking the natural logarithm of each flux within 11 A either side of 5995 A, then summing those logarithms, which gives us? 26.6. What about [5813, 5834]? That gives 27.0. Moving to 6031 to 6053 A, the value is 27.1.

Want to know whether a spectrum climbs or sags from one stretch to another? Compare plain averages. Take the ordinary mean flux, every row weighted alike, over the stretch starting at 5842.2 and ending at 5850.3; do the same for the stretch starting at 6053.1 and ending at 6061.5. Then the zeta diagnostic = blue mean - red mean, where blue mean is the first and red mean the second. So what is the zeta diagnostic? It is 1.2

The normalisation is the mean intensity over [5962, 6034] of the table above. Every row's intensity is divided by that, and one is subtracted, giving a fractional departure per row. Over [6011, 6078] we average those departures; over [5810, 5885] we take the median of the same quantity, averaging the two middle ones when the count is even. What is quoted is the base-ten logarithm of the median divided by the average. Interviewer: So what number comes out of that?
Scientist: 0.2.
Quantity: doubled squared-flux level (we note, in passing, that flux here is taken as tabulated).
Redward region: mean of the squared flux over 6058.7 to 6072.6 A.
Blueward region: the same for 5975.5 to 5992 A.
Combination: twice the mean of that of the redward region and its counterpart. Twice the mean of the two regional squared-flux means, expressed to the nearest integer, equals 1674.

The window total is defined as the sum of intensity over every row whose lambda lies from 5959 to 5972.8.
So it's 144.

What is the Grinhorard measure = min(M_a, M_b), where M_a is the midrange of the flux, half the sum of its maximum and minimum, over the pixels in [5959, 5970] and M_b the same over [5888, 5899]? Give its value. 23.8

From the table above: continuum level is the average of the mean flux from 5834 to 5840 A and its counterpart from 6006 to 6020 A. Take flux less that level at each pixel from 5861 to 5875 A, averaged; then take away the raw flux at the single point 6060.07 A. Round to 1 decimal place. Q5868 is -28.2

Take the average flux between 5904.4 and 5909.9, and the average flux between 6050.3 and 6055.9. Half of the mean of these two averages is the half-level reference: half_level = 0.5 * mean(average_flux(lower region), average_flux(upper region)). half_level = 14.6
